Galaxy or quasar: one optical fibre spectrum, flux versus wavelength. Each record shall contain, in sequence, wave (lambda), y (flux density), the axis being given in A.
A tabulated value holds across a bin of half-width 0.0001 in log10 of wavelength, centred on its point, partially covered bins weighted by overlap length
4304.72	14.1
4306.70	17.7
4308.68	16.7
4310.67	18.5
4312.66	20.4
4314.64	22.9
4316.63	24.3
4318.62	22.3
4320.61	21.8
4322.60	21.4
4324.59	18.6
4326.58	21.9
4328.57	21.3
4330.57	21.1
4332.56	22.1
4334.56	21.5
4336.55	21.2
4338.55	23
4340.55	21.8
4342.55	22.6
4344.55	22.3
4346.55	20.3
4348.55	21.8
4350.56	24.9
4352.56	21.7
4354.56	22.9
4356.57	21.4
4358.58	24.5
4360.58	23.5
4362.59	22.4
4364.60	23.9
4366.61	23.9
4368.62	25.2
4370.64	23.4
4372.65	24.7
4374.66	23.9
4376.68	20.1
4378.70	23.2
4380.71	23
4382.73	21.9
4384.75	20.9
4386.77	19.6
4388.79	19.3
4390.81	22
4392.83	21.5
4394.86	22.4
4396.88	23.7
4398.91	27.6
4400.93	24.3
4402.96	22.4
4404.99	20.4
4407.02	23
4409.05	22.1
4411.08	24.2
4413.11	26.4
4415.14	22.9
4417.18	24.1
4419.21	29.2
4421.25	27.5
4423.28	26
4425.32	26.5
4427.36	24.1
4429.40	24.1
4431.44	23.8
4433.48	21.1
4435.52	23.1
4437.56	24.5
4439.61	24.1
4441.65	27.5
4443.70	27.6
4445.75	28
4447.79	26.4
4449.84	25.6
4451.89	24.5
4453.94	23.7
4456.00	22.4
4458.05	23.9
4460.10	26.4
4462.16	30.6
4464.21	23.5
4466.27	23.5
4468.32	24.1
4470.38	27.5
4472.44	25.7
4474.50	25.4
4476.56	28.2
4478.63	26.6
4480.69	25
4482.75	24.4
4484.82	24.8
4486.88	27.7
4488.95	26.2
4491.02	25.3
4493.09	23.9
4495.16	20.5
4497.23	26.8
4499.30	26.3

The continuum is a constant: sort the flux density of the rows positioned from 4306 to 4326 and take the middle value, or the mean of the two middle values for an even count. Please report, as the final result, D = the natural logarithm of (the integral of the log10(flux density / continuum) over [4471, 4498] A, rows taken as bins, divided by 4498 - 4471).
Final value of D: -2.48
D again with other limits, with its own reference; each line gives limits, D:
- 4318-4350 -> -4.29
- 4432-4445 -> -2.65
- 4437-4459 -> -2.50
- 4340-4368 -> -3.32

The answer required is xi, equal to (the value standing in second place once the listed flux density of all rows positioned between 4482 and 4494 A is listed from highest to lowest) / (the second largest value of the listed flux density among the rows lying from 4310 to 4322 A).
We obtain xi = 1.14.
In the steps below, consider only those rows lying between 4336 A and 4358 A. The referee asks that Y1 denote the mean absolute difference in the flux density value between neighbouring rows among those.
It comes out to 1.7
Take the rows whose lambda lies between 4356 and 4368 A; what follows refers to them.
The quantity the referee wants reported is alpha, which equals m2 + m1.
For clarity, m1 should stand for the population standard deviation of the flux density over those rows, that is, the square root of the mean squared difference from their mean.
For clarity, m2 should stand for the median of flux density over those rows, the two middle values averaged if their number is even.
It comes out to 25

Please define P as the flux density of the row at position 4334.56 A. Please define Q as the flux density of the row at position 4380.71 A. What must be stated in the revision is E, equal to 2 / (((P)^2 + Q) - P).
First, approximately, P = 21.5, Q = 23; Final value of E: 0.0043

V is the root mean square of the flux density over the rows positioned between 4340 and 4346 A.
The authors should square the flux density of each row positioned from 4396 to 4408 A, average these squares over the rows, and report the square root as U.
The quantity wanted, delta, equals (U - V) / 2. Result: 0.7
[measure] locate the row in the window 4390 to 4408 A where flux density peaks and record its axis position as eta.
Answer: 4398.91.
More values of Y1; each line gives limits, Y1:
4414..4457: 1.4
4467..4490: 1.7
